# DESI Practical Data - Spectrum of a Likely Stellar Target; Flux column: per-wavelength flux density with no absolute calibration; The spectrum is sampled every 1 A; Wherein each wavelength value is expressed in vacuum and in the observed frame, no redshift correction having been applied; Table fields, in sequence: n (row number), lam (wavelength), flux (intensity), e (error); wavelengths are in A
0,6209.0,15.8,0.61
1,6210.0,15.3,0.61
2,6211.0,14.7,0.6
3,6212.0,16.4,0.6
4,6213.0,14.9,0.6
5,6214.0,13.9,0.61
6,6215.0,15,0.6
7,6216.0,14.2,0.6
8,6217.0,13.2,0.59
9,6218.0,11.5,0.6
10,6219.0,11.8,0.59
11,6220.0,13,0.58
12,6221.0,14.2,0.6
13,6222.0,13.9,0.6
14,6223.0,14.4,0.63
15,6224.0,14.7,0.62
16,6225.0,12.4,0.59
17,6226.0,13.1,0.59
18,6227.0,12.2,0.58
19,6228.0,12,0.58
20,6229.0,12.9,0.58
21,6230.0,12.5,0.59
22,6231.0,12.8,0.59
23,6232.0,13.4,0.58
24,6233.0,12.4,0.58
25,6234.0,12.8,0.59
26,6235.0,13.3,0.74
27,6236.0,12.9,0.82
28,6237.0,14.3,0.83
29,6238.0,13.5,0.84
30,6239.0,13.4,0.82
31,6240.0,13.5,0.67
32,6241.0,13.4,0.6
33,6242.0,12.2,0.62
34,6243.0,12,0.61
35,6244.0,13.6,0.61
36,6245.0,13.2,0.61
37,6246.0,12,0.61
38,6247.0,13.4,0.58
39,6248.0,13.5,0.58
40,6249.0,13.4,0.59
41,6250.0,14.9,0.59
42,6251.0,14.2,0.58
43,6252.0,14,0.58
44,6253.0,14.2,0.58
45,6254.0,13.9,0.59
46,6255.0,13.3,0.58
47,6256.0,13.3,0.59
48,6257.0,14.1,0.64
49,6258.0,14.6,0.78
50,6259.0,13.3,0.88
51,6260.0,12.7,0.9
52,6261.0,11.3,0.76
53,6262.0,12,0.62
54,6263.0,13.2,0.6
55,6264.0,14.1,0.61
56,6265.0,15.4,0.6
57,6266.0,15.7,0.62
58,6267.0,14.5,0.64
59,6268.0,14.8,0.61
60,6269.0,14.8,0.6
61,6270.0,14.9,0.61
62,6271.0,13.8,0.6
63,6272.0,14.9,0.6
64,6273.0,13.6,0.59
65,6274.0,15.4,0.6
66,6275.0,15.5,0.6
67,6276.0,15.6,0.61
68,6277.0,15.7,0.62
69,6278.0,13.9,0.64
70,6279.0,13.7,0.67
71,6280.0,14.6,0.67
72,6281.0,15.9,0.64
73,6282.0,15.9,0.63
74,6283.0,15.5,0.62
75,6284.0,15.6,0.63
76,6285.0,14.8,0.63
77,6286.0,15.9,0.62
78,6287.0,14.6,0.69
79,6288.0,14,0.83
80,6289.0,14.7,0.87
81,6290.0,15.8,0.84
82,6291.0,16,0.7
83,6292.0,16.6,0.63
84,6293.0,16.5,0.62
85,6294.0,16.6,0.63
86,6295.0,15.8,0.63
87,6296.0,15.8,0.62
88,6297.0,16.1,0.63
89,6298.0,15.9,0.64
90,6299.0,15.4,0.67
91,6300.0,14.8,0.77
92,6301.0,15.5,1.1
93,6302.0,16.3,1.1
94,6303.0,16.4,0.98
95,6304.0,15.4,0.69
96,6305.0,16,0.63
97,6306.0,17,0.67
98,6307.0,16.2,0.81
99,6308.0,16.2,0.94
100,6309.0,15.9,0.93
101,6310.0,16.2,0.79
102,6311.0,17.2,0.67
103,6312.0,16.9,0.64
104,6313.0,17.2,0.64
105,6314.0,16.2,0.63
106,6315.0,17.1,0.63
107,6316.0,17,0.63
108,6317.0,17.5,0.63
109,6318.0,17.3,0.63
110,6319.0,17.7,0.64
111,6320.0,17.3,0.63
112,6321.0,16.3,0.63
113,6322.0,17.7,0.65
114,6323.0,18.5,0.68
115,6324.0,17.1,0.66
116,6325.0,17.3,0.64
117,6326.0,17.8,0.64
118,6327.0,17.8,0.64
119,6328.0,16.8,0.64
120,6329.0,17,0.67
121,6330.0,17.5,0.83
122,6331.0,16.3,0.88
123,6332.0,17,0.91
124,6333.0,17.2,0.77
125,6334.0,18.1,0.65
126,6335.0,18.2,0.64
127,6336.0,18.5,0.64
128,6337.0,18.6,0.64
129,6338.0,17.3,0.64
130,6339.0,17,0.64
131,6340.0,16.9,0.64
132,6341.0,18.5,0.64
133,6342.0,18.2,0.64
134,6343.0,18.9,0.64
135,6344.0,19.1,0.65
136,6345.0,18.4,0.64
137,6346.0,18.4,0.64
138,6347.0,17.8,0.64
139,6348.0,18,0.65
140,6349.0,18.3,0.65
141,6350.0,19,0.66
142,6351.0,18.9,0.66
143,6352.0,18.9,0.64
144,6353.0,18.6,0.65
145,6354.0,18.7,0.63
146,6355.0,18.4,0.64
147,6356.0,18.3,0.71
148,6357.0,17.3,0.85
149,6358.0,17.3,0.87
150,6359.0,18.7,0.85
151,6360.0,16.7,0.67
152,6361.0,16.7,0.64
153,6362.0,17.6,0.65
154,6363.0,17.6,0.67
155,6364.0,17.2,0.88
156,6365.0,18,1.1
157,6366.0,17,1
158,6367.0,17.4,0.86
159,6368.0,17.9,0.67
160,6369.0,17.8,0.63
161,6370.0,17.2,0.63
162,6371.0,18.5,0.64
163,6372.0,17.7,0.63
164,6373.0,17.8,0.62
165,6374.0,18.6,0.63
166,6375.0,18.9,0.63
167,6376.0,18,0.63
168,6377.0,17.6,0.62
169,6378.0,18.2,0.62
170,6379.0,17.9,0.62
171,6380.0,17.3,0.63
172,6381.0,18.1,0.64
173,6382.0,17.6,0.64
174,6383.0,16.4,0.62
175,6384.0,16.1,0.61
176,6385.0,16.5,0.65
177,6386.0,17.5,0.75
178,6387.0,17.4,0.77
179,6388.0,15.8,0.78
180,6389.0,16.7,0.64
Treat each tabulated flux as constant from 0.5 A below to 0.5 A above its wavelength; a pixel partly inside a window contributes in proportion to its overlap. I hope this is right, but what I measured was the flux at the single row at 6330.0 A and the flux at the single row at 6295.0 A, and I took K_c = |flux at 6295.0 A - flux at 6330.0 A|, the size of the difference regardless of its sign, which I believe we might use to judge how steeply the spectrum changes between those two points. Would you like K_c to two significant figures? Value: 1.7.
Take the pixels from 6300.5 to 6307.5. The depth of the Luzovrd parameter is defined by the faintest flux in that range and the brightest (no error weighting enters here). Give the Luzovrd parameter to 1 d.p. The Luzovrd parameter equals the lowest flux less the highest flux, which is -1.6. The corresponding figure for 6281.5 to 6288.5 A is -1.9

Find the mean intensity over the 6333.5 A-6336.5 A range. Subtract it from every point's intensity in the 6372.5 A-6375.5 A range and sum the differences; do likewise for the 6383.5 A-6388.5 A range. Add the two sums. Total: -7.5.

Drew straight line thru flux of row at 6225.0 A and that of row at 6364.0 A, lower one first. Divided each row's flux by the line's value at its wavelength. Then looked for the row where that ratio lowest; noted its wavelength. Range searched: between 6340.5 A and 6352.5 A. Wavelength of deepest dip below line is 6347.0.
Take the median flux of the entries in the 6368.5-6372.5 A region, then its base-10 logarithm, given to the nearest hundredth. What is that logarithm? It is 1.25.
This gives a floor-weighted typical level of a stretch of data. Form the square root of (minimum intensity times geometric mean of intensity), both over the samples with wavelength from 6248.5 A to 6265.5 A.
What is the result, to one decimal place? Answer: 12.4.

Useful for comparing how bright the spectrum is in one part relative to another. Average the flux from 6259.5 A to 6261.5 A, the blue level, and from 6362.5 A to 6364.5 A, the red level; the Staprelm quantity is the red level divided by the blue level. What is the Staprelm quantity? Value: 1.45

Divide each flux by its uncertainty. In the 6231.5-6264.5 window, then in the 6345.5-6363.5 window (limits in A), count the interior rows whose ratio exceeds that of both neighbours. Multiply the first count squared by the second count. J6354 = 196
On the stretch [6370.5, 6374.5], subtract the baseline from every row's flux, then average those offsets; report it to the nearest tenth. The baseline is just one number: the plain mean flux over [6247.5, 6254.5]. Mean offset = 4.1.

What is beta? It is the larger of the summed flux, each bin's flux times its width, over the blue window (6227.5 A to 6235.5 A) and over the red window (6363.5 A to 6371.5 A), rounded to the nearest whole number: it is 141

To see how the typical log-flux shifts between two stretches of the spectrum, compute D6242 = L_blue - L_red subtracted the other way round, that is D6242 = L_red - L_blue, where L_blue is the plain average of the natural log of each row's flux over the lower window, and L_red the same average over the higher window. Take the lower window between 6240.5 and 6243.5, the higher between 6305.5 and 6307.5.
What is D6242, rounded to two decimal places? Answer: 0.28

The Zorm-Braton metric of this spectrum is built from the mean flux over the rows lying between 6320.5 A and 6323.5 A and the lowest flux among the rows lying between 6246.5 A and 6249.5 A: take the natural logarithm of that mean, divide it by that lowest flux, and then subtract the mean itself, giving -17.3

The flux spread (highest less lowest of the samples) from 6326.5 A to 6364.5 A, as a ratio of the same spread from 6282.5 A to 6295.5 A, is 1.1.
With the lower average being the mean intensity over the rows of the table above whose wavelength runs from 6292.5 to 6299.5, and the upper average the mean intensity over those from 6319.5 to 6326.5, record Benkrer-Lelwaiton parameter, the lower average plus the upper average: 33.4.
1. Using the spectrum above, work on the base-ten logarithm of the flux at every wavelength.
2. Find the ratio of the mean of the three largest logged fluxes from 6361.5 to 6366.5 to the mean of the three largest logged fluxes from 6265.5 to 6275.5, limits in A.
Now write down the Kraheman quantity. 1.05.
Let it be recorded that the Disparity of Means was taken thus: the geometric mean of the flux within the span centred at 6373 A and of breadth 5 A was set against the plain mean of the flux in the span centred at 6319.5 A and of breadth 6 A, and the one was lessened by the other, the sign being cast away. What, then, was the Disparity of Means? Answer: 1.0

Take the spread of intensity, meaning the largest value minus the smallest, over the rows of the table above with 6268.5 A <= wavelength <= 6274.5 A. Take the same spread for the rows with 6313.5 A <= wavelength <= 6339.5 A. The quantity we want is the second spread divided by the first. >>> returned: 1.3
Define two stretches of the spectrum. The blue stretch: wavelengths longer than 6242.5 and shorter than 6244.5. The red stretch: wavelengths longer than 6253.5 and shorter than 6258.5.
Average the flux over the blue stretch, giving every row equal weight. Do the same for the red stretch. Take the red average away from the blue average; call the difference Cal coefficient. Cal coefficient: -1.0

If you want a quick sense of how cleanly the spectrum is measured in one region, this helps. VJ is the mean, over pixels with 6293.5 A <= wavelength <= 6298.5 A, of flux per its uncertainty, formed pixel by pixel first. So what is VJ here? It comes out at 25.5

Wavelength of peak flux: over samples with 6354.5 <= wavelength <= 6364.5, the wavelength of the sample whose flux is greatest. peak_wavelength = 6359.0 A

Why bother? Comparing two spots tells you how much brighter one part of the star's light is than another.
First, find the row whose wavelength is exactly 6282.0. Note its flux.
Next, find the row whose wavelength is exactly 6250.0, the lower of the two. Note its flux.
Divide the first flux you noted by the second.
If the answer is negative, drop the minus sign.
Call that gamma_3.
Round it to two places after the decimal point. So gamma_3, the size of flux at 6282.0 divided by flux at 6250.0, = 1.07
